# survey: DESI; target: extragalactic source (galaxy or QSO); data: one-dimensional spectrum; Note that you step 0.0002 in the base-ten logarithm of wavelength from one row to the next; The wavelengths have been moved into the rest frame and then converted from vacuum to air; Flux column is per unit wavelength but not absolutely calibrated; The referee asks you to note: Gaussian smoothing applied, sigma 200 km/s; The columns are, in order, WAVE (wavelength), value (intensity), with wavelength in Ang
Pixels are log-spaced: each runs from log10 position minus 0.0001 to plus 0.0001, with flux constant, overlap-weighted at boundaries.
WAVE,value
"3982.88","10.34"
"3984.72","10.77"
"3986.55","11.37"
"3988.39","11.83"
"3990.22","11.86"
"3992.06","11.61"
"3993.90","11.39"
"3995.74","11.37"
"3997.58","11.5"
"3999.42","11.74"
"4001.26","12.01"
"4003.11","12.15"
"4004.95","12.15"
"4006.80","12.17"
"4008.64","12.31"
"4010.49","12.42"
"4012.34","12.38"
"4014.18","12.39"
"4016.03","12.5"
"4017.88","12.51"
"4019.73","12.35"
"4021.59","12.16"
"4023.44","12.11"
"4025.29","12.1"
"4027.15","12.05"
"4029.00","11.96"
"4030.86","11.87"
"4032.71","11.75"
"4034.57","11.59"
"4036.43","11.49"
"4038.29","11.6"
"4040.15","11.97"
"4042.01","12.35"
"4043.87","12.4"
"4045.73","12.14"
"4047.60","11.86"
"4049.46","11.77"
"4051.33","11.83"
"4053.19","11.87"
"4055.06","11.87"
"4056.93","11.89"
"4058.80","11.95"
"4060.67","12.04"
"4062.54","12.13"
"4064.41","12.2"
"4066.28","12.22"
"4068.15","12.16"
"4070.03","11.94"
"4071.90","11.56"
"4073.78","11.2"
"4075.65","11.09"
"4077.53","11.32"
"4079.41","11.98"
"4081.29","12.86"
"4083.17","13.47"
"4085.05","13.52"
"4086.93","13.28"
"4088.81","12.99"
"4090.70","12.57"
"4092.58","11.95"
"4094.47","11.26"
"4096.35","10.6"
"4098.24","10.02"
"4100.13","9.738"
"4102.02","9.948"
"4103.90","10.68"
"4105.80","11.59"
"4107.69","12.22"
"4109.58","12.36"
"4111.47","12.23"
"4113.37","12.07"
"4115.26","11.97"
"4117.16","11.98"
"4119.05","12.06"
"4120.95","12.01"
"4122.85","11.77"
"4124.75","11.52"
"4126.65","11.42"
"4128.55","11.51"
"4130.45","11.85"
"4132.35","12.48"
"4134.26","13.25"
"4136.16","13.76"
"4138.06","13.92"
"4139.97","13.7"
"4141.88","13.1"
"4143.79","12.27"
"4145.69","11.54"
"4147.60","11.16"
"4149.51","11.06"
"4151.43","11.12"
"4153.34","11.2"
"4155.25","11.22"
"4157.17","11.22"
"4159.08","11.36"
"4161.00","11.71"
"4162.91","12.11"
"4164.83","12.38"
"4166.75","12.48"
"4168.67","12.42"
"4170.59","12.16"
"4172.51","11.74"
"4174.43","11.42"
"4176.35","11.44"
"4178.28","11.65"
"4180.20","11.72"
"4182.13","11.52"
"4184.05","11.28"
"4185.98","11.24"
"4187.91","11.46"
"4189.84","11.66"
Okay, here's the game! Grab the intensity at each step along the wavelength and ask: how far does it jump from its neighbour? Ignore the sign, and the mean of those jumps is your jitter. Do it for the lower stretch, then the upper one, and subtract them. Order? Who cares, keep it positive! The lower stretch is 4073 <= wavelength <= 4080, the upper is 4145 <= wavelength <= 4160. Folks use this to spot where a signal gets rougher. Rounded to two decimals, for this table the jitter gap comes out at 0.22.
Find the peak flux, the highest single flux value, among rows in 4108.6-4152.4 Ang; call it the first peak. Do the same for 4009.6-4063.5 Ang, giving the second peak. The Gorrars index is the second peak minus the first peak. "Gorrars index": -1.4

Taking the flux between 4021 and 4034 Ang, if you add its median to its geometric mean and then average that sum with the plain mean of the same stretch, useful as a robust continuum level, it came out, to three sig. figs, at 18.0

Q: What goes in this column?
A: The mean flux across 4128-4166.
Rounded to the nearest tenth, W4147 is 12.1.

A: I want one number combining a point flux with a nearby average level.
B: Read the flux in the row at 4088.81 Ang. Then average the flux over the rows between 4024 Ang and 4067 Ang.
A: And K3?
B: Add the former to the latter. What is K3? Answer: 24.9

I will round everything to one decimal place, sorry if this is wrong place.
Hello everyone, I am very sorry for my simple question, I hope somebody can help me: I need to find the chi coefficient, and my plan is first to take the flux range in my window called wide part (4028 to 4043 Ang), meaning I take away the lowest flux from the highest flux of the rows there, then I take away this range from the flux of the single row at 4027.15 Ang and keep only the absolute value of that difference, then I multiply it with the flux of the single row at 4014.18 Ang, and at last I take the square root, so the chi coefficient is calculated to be 11.8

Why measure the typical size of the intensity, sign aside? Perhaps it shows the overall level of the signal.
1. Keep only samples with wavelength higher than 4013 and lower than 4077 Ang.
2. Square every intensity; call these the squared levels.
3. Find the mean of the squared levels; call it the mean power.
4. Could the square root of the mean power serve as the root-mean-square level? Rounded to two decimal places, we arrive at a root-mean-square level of 11.97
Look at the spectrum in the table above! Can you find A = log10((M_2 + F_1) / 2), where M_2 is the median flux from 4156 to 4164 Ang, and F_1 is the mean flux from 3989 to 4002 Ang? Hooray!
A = 1.06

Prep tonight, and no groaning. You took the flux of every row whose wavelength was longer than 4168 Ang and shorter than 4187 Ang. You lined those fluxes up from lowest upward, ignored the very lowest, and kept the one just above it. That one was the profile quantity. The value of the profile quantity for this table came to 11.28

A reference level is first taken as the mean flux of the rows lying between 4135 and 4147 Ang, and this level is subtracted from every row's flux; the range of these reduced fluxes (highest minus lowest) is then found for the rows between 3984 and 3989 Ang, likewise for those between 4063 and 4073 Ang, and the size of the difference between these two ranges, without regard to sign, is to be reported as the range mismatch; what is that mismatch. 0.40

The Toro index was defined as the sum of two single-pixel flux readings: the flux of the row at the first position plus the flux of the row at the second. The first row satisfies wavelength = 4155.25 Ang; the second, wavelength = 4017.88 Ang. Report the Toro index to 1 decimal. 23.7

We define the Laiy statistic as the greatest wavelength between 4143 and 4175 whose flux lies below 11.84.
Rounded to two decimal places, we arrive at 4174.43 Ang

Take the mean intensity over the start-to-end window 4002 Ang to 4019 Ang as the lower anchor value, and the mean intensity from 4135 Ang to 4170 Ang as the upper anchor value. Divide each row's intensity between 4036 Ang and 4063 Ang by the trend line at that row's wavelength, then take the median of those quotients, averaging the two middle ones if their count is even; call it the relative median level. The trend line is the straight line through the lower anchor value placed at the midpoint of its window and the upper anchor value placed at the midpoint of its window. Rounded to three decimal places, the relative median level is 0.970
